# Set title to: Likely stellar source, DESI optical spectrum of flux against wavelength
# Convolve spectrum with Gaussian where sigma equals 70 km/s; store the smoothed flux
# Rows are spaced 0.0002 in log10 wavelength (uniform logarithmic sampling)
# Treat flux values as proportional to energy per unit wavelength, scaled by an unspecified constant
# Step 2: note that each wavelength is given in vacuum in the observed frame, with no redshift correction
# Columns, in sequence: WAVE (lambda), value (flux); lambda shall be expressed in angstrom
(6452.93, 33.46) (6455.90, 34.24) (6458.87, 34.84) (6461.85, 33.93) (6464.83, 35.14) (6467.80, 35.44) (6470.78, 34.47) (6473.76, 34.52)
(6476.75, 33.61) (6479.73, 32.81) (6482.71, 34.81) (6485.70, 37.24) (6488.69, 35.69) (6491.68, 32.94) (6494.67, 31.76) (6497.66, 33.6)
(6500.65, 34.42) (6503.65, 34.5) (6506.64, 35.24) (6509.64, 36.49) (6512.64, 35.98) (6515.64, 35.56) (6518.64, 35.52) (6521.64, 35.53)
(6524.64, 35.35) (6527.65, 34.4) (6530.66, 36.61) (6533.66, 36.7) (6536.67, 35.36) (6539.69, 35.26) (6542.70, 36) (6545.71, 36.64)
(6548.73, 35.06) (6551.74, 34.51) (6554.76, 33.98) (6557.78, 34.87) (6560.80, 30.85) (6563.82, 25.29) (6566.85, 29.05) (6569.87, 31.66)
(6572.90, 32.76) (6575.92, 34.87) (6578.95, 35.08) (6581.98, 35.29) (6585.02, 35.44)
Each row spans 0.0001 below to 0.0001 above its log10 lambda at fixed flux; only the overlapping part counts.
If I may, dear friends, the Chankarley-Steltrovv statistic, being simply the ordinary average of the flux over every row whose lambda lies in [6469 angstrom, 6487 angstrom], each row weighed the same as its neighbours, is 34.6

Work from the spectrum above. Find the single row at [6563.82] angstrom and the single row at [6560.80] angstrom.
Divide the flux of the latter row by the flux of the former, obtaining 1.22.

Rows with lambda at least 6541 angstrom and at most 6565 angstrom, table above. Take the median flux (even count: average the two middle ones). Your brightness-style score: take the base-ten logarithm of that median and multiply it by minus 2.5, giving -3.85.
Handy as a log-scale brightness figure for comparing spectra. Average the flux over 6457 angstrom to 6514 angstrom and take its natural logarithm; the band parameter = 3.54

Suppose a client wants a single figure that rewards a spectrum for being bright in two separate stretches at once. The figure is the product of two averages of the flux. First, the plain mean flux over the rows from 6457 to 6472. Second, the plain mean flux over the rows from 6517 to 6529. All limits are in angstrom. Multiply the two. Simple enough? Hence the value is 1224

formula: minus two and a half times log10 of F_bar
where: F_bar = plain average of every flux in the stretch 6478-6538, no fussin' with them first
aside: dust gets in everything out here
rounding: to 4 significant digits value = -3.861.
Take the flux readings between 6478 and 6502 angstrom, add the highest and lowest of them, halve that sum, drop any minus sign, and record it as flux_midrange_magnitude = 34.5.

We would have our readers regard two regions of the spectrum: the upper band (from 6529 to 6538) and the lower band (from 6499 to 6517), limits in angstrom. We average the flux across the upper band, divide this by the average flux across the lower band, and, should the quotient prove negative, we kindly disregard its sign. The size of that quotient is 1.02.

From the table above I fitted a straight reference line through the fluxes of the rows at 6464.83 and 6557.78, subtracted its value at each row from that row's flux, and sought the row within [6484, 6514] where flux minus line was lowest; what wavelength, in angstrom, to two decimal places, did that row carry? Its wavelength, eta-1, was 6494.67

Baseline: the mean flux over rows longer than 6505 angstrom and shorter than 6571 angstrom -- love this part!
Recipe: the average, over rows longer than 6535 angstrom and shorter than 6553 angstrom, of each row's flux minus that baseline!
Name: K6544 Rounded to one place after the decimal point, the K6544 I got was 1.1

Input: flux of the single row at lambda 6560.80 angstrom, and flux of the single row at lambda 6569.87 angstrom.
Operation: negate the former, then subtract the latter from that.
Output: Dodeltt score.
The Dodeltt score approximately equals -62.5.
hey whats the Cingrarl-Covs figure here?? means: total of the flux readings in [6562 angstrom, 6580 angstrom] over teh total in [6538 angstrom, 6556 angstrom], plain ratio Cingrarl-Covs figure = 0.89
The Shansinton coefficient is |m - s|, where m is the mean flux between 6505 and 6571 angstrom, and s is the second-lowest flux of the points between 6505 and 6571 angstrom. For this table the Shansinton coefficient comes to 5.3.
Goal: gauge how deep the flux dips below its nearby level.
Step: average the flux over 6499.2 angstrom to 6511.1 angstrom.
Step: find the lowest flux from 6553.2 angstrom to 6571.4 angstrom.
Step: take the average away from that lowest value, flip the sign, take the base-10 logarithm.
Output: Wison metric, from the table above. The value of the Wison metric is 1.0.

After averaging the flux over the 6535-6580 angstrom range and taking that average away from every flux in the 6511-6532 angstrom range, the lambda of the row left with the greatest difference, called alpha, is 6530.66 angstrom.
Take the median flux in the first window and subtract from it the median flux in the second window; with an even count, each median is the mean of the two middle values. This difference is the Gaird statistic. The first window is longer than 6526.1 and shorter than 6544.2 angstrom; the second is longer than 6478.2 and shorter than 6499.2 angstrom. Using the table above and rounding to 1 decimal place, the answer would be 2.1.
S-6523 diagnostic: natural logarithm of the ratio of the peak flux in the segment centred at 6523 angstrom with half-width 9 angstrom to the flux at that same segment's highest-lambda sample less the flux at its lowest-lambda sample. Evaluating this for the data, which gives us 3.6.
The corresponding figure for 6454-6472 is 5.0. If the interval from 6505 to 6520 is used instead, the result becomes 4.9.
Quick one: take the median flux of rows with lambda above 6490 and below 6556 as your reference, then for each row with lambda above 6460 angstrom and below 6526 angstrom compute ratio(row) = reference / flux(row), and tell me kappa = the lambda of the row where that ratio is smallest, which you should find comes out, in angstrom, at 6485.70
